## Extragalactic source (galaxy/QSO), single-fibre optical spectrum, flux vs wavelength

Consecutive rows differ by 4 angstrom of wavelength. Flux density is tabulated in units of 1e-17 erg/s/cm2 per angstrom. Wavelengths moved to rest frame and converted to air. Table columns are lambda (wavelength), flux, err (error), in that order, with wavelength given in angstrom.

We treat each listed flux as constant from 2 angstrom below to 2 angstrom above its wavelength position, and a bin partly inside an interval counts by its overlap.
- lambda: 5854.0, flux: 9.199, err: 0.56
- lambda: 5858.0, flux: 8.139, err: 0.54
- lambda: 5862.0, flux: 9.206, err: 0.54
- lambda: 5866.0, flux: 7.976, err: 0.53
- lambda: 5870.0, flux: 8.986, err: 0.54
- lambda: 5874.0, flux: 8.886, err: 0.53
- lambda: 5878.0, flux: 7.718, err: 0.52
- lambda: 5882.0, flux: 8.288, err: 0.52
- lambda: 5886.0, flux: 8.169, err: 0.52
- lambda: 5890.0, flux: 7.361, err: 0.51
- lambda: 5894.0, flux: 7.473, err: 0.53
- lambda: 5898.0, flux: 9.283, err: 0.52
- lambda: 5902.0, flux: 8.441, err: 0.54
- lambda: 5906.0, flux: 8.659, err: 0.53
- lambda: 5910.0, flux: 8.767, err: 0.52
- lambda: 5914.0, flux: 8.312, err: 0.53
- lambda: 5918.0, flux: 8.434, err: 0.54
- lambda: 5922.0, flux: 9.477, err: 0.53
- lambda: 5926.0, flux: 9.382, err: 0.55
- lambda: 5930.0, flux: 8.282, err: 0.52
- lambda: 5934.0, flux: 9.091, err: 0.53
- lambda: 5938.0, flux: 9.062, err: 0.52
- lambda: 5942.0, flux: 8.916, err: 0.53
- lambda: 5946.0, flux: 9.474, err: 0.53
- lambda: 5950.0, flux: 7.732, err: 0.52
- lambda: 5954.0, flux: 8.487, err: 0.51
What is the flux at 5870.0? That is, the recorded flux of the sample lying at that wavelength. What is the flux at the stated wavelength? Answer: 8.986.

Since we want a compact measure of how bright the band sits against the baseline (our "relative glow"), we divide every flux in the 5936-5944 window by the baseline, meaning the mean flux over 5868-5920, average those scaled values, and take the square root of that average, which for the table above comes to 1.036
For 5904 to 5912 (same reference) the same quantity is 1.020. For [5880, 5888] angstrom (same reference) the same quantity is 0.992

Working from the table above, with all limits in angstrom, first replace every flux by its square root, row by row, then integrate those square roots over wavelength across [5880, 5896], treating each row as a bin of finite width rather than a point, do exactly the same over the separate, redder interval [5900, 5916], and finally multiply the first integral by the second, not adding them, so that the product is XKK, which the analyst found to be 2092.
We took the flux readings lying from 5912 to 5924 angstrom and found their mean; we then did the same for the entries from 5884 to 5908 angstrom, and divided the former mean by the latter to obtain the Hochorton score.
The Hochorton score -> 1.06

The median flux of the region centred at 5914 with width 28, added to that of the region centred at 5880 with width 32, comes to 16.73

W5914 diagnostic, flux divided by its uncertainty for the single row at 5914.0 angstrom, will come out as 15.7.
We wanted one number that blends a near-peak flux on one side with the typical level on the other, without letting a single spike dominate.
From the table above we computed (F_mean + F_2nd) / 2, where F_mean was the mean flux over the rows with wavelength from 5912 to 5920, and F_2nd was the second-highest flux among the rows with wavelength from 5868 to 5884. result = 8.63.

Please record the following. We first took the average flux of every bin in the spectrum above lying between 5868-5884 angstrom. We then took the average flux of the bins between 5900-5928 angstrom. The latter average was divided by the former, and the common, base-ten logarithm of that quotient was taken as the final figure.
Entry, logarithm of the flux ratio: 0.016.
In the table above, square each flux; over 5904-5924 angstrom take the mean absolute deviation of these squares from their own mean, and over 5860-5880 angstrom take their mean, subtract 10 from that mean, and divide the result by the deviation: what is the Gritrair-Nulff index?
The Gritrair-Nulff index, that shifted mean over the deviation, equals 11.4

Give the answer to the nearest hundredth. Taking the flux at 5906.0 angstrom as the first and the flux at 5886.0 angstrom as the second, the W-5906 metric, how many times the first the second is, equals 0.94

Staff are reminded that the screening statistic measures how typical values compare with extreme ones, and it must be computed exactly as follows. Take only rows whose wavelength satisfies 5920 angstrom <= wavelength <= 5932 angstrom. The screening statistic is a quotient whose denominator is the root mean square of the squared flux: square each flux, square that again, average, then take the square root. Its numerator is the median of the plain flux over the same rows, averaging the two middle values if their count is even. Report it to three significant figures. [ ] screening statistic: 0.113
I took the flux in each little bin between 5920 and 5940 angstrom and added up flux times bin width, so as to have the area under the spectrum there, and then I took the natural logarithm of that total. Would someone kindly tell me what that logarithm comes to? 5.2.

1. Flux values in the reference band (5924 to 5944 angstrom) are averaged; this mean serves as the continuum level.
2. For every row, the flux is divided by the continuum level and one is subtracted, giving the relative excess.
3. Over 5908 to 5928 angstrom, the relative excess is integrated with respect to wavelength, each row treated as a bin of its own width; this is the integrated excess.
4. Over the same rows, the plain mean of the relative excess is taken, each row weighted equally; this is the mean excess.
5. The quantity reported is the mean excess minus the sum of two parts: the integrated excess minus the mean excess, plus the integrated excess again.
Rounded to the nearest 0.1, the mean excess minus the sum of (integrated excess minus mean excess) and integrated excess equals 0.3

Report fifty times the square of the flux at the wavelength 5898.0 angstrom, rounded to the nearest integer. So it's 4309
